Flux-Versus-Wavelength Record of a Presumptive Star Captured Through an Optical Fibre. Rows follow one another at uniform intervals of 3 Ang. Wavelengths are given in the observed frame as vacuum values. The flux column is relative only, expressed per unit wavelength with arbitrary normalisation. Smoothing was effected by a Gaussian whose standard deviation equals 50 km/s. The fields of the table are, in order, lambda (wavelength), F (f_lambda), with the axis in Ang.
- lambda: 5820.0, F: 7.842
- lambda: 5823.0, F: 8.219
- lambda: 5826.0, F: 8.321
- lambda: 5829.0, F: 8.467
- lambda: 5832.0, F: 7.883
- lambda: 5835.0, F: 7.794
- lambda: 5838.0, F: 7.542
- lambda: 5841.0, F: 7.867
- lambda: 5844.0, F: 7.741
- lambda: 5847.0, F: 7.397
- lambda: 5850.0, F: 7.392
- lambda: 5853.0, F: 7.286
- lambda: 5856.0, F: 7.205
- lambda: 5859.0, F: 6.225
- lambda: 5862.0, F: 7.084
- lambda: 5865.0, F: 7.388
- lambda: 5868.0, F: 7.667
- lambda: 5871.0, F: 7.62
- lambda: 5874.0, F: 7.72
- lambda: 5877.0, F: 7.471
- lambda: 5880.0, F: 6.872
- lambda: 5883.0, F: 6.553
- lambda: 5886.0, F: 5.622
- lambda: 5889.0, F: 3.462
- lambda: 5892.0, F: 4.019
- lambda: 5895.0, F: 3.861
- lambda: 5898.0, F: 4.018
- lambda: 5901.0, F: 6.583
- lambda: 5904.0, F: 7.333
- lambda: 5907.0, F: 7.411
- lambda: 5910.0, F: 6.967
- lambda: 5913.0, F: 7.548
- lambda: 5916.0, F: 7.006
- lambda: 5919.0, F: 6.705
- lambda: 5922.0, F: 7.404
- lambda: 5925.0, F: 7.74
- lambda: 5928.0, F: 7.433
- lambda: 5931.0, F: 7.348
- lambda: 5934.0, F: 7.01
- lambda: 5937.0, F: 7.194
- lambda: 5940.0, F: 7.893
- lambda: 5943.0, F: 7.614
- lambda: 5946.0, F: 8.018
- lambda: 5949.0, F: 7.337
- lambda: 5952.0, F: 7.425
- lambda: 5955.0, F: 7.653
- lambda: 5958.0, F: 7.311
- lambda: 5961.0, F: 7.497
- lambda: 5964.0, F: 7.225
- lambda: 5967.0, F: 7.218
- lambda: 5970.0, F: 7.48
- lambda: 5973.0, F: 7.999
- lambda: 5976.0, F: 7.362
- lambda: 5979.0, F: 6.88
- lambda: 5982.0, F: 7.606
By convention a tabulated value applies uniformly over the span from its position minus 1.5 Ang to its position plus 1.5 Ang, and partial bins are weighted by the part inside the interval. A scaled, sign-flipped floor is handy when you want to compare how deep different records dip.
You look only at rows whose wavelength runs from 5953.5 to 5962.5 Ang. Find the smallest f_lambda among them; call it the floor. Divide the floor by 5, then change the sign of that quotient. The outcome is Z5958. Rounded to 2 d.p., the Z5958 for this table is -1.46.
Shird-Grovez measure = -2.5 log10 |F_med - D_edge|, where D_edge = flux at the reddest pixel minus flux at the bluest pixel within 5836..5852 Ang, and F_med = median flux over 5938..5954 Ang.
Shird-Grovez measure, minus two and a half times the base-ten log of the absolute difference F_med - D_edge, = -2.23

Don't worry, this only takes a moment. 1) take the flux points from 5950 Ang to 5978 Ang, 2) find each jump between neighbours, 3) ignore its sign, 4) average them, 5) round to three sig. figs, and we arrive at 0.307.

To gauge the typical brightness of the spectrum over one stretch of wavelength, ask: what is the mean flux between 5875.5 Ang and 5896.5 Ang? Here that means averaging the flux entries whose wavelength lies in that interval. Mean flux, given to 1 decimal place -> 5.4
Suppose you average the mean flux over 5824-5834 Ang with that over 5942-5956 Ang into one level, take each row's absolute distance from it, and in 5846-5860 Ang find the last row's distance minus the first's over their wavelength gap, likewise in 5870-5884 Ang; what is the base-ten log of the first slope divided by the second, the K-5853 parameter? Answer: 0.04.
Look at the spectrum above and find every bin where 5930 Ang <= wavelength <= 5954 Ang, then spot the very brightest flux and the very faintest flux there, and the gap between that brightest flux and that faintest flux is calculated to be 1.0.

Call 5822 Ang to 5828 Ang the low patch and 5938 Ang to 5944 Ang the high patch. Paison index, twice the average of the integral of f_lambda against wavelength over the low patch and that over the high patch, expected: 96.1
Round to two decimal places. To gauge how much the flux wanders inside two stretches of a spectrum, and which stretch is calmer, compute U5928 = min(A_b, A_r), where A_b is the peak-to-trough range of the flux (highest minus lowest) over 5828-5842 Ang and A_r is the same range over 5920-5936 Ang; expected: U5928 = 0.73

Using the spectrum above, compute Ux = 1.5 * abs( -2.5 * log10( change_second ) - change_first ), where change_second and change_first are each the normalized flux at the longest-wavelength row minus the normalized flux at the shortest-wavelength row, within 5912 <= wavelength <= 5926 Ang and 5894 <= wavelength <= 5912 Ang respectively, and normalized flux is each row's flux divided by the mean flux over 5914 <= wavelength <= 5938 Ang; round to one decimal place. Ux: 5.3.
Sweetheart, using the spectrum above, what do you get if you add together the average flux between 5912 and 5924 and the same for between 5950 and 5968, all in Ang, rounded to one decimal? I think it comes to 14.6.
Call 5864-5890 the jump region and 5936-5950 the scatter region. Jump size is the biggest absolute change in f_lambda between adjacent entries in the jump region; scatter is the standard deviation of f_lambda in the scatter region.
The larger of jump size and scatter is 2.2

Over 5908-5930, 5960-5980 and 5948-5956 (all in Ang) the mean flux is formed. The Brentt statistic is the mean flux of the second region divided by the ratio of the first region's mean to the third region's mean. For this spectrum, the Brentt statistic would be 7.6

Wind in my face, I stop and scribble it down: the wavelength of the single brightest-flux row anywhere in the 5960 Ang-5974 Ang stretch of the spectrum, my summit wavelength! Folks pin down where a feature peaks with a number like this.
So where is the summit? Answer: 5973.0 Ang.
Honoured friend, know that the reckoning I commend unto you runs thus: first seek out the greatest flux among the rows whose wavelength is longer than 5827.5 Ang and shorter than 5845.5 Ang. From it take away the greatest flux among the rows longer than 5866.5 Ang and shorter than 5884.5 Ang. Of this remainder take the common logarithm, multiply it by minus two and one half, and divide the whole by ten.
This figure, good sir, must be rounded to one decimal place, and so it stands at 0.0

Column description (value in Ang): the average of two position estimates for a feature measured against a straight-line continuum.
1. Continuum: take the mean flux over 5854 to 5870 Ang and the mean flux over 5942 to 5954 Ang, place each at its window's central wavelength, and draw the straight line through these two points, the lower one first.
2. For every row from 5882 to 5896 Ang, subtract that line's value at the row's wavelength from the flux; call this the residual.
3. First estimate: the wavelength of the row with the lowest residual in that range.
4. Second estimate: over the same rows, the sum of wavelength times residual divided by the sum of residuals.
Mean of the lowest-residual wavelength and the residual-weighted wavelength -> 5889.8 Ang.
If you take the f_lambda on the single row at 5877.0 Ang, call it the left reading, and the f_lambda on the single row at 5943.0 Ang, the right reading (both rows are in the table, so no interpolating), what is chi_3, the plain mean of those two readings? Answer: 7.54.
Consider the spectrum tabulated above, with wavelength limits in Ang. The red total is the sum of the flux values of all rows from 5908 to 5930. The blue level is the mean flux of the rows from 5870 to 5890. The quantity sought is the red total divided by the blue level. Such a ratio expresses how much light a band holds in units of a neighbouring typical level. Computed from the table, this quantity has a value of 7.8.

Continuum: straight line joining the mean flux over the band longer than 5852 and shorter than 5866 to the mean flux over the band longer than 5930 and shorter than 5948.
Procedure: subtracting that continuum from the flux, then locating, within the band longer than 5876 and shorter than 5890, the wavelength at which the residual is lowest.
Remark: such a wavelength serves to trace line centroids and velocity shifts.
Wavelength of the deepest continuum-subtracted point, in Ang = 5889.0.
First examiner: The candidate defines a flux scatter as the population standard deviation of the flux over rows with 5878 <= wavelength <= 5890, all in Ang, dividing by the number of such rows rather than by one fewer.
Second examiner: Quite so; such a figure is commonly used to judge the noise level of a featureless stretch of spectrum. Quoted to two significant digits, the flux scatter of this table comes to 1.3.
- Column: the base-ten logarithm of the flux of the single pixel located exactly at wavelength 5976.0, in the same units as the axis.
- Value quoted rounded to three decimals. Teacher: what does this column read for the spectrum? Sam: 0.867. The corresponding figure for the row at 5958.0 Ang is 0.864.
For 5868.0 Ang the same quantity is 0.885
